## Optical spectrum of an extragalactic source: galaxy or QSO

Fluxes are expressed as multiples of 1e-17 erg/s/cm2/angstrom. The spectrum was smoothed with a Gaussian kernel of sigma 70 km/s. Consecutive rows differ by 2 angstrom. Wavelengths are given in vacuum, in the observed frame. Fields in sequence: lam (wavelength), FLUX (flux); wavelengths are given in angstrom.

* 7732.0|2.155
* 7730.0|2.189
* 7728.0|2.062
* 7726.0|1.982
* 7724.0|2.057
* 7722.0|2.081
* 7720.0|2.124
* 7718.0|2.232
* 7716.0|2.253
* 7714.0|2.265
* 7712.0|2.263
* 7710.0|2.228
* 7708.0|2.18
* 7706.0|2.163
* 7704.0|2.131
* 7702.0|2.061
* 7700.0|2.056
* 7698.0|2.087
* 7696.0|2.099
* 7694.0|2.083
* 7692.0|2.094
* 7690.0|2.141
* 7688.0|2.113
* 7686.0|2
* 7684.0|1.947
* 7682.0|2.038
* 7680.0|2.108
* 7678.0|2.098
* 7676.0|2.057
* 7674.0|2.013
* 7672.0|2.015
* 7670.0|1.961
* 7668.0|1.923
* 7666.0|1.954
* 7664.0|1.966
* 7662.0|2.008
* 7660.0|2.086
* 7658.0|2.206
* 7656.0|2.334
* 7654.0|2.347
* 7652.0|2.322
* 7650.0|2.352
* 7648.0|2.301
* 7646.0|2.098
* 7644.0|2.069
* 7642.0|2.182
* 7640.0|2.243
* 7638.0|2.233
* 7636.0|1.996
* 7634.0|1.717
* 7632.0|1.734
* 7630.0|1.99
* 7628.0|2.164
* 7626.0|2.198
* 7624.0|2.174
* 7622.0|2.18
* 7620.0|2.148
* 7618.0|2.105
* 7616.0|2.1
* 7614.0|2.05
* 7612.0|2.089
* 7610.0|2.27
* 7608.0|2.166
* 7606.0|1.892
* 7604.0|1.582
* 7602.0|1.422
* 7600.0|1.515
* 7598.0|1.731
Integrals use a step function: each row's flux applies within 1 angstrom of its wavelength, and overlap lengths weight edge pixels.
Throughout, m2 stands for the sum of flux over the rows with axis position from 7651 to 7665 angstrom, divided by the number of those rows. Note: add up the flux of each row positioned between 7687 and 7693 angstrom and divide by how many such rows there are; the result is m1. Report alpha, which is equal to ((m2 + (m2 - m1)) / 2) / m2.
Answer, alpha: 0.515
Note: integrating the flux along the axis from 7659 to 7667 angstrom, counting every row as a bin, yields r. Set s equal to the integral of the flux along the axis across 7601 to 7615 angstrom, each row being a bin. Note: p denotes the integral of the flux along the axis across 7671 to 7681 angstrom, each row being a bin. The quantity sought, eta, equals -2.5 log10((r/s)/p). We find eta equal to 3.8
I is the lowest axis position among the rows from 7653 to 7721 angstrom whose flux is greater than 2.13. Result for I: 7654.0 angstrom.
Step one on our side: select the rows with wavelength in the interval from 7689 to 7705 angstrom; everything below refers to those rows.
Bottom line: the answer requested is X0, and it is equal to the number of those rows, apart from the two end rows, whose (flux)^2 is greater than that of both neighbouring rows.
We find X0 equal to 1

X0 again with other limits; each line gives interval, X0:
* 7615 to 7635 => 2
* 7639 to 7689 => 4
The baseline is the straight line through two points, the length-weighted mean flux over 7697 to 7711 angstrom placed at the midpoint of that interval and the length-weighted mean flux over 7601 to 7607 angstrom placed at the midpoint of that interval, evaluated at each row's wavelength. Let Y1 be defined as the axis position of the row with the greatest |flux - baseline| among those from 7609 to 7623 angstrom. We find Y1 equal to 7610.0 angstrom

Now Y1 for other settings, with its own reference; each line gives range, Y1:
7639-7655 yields 7650.0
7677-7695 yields 7680.0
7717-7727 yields 7726.0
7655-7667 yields 7656.0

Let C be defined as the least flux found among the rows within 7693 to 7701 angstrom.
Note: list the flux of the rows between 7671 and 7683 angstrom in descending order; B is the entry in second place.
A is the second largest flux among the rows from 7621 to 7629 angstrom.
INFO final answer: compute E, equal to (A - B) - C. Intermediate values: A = 2.18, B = 2.098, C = 2.056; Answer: -1.97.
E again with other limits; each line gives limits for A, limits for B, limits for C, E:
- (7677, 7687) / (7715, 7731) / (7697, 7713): -2.19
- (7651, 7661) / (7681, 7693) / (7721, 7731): -1.76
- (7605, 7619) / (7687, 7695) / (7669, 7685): -1.89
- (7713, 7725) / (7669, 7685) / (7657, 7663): -1.85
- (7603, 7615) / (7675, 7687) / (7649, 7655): -2.25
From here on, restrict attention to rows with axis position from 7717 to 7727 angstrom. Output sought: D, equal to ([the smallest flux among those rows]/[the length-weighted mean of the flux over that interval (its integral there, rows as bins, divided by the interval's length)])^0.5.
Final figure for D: 0.973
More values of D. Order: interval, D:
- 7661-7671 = 0.990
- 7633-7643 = 0.910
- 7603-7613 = 0.889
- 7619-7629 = 0.994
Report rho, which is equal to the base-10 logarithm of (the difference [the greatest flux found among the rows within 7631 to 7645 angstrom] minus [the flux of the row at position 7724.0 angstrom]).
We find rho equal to -0.73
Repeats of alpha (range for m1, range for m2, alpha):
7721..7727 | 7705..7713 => 0.538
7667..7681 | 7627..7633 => 0.484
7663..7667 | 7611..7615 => 0.526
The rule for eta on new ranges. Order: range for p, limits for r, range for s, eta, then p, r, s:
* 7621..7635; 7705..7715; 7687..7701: 3.9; 28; 22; 29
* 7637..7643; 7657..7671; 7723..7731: 2.2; 13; 28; 17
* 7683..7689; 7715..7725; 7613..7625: 2.9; 12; 21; 26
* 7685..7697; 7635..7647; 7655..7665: 3.3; 25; 26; 21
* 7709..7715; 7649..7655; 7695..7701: 2.7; 14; 14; 12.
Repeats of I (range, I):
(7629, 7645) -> 7638.0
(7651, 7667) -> 7652.0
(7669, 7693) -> 7690.0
